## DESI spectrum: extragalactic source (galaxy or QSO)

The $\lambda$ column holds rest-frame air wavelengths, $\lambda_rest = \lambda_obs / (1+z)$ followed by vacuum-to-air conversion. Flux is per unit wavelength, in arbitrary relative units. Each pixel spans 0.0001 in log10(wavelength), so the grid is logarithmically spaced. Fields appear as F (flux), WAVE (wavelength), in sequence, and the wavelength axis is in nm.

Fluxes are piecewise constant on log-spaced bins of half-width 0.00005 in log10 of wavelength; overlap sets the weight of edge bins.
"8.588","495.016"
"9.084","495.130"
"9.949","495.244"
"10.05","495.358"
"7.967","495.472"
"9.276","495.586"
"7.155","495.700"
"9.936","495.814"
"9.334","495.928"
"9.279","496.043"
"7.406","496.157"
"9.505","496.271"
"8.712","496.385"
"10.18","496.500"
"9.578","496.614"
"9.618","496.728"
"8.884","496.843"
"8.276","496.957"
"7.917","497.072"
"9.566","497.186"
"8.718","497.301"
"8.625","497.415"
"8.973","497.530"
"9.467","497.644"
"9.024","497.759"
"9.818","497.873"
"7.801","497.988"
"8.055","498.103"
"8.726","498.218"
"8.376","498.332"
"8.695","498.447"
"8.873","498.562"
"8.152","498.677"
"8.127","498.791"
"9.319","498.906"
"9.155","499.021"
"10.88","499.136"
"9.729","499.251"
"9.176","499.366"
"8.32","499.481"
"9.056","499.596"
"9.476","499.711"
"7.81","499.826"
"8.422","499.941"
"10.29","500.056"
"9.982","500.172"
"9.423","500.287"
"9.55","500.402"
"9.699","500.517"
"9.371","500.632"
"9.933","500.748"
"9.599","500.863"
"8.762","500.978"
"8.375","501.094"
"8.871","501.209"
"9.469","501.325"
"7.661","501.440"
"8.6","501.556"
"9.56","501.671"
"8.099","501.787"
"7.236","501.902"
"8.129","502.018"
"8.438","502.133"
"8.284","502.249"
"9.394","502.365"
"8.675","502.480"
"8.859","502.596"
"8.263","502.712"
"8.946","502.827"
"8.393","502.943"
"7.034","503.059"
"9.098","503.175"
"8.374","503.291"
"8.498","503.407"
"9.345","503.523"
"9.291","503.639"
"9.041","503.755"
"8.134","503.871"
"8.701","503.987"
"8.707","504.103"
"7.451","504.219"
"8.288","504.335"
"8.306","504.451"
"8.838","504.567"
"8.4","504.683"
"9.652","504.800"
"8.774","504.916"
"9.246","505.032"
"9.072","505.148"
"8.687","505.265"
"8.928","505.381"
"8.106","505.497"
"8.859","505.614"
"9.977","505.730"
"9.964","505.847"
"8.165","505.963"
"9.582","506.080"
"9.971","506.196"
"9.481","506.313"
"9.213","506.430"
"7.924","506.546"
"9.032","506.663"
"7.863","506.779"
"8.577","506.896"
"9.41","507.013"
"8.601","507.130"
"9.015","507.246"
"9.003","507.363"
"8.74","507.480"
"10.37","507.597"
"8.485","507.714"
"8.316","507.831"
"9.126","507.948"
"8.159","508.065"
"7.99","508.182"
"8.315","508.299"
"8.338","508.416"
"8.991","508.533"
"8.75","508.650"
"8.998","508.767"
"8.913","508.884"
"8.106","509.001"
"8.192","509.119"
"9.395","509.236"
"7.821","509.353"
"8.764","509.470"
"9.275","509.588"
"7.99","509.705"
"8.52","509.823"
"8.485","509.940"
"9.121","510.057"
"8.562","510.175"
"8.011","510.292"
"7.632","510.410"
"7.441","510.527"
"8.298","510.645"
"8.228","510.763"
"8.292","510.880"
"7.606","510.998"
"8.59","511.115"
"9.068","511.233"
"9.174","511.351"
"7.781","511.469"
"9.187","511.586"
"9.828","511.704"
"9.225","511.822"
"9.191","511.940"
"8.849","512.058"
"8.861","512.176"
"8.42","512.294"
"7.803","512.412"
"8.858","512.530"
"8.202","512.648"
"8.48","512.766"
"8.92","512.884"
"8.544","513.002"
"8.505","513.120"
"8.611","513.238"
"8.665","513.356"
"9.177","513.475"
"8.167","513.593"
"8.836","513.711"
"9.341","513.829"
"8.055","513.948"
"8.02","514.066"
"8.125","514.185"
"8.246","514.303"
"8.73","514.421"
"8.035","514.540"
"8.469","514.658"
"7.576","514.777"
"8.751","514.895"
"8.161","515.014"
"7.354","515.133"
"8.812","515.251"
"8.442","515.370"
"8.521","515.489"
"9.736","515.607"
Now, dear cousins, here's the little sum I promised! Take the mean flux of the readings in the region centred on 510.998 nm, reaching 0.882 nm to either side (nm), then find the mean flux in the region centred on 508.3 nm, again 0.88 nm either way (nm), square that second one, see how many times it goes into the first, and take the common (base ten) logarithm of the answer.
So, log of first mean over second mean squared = -0.947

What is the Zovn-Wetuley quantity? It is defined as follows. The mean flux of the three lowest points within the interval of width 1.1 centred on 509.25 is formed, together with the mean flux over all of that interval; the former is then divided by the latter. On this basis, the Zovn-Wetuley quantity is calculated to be 0.93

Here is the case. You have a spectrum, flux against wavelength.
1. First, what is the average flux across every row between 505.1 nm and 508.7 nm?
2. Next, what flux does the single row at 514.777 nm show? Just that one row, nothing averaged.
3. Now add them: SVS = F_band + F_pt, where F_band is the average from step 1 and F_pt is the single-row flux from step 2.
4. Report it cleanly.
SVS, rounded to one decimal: 16.4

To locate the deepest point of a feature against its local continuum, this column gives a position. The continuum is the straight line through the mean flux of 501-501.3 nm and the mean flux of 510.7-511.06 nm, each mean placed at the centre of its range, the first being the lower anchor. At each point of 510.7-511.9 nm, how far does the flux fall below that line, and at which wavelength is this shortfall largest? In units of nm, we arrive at 510.998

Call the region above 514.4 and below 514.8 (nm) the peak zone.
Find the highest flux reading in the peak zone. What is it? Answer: 8.73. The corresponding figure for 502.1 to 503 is 9.394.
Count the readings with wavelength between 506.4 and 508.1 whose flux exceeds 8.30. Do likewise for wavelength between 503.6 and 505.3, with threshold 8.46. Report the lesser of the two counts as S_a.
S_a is 10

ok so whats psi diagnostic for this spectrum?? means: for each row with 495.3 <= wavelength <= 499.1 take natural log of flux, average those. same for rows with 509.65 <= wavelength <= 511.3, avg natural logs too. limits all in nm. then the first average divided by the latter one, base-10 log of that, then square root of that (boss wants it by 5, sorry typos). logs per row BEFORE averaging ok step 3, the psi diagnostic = 0.12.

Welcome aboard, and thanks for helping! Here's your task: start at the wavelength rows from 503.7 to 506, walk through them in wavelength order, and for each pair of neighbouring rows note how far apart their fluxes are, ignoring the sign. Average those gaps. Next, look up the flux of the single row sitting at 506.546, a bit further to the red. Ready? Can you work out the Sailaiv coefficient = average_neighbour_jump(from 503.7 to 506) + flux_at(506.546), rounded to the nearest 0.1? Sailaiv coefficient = 8.6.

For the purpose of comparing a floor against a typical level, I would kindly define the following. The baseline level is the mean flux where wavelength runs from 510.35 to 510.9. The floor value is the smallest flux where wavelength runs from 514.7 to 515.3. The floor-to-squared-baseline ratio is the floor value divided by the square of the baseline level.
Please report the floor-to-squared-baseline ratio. 0.116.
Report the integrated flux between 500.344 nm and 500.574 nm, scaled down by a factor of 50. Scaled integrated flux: 0.0444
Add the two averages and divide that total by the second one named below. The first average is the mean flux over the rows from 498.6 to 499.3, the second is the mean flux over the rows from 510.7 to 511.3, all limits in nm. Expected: 2.10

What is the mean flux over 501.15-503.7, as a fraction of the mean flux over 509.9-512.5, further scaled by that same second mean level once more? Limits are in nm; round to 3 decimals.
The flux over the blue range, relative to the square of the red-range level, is 0.118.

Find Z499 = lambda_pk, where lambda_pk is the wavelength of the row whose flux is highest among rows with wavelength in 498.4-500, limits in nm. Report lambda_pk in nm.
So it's 499.136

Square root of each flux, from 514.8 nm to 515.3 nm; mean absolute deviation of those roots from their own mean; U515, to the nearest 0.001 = 0.090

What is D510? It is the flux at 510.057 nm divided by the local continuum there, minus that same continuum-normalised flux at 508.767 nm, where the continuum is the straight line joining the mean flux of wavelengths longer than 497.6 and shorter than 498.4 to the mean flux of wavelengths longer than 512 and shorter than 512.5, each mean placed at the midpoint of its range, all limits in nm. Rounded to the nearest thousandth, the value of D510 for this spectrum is 0.017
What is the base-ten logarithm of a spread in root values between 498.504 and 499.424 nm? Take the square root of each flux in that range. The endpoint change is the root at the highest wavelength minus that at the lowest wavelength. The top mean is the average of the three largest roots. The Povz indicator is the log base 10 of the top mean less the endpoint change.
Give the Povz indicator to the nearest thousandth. 0.492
